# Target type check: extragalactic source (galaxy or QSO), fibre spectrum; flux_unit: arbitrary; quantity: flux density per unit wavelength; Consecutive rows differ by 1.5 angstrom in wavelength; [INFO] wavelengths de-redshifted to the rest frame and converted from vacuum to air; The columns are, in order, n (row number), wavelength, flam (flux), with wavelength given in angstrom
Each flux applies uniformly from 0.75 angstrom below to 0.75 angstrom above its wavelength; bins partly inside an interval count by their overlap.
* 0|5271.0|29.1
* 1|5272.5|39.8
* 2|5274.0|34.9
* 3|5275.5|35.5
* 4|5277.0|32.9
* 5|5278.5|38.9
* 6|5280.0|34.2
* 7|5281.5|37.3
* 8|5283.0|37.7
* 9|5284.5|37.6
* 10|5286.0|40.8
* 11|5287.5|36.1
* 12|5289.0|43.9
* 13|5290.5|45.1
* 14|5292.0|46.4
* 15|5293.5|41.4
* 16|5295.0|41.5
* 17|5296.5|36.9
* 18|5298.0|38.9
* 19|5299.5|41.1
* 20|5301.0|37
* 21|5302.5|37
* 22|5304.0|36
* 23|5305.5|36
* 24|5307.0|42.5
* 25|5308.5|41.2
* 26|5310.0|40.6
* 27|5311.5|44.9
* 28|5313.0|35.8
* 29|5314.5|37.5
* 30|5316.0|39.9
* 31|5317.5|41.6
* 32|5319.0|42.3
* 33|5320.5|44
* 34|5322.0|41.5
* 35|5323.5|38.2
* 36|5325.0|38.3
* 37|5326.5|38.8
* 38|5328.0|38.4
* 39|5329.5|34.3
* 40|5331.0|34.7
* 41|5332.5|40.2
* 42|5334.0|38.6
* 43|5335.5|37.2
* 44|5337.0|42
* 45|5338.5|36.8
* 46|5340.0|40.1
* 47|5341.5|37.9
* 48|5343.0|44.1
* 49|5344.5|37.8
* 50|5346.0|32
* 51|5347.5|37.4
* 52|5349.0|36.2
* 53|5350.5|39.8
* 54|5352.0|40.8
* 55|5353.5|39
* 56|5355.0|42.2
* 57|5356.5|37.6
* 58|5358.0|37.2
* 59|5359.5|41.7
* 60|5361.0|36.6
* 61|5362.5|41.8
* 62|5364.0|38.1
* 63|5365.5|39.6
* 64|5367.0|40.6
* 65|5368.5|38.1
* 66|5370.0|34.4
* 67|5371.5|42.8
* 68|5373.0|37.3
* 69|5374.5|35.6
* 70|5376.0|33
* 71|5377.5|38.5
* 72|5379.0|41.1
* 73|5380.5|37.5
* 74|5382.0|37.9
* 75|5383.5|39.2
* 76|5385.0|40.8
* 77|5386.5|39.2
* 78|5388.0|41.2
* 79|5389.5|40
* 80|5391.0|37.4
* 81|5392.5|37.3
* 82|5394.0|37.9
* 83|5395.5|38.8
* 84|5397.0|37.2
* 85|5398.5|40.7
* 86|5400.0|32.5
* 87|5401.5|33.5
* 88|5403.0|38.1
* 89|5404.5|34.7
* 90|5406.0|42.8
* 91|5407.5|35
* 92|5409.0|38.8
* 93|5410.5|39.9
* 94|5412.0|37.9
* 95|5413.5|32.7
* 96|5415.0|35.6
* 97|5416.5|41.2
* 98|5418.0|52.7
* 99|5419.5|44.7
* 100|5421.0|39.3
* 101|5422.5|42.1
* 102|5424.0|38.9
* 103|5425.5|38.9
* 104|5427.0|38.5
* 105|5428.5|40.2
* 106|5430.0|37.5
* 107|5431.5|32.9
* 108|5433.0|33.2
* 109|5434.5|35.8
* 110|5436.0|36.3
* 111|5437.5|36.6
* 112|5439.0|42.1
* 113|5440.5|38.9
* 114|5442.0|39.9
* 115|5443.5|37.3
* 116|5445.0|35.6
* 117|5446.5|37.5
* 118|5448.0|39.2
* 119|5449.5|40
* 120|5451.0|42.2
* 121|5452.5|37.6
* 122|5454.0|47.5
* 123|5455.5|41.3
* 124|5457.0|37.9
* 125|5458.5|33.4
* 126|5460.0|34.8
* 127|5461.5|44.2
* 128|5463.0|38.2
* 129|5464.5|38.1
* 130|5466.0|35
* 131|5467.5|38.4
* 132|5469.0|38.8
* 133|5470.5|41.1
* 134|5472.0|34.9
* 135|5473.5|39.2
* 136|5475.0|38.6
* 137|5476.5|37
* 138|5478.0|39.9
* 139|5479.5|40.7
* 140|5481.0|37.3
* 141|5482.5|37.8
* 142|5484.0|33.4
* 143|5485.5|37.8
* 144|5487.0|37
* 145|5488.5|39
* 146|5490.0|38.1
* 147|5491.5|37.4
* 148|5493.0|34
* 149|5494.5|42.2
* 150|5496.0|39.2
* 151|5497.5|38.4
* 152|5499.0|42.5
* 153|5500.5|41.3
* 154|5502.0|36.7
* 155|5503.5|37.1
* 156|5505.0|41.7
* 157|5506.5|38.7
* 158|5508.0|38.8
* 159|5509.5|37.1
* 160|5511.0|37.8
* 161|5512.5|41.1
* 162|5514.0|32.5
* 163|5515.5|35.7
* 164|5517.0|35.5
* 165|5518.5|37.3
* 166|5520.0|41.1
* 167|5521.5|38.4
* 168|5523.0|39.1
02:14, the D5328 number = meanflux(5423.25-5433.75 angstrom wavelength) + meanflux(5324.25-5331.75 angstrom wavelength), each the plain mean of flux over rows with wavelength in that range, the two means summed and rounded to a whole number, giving 74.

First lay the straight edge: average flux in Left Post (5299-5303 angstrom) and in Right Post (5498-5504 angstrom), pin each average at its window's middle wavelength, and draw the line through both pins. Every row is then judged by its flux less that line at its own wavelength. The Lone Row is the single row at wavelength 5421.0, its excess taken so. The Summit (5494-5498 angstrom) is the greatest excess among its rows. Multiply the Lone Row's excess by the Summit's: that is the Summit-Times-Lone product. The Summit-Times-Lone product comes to 0.9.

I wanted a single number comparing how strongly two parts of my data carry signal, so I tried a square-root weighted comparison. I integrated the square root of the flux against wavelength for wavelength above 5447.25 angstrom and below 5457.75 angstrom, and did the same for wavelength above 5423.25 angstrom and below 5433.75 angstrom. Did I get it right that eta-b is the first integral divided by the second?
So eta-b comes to 1.05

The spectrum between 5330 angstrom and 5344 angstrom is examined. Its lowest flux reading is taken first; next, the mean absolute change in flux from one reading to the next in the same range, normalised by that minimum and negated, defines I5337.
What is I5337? -0.109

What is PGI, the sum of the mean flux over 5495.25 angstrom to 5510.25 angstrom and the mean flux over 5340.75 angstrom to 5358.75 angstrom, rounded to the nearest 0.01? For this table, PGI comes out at 77.65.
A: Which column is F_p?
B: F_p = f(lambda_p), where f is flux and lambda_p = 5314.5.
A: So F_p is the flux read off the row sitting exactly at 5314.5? 37.5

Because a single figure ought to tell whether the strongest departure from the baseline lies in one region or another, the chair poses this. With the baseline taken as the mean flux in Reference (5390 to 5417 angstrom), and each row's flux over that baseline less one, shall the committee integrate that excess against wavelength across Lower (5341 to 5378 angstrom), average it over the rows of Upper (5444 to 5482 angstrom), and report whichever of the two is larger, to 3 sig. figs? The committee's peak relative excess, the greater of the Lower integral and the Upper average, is 1.08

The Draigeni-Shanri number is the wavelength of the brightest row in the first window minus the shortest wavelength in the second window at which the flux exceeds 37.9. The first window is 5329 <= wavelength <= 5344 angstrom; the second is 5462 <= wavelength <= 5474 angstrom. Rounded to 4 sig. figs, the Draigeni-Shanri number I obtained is -120.0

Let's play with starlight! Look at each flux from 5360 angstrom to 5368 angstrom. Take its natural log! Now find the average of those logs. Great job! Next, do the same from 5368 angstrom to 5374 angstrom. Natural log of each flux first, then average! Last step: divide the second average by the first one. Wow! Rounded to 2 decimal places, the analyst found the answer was 0.99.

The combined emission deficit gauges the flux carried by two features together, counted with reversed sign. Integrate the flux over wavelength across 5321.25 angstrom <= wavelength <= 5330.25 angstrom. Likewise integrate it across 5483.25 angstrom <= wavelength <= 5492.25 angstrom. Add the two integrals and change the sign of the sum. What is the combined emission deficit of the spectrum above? -678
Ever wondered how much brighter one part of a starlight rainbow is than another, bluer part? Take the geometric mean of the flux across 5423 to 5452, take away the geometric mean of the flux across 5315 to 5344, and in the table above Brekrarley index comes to -1.4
